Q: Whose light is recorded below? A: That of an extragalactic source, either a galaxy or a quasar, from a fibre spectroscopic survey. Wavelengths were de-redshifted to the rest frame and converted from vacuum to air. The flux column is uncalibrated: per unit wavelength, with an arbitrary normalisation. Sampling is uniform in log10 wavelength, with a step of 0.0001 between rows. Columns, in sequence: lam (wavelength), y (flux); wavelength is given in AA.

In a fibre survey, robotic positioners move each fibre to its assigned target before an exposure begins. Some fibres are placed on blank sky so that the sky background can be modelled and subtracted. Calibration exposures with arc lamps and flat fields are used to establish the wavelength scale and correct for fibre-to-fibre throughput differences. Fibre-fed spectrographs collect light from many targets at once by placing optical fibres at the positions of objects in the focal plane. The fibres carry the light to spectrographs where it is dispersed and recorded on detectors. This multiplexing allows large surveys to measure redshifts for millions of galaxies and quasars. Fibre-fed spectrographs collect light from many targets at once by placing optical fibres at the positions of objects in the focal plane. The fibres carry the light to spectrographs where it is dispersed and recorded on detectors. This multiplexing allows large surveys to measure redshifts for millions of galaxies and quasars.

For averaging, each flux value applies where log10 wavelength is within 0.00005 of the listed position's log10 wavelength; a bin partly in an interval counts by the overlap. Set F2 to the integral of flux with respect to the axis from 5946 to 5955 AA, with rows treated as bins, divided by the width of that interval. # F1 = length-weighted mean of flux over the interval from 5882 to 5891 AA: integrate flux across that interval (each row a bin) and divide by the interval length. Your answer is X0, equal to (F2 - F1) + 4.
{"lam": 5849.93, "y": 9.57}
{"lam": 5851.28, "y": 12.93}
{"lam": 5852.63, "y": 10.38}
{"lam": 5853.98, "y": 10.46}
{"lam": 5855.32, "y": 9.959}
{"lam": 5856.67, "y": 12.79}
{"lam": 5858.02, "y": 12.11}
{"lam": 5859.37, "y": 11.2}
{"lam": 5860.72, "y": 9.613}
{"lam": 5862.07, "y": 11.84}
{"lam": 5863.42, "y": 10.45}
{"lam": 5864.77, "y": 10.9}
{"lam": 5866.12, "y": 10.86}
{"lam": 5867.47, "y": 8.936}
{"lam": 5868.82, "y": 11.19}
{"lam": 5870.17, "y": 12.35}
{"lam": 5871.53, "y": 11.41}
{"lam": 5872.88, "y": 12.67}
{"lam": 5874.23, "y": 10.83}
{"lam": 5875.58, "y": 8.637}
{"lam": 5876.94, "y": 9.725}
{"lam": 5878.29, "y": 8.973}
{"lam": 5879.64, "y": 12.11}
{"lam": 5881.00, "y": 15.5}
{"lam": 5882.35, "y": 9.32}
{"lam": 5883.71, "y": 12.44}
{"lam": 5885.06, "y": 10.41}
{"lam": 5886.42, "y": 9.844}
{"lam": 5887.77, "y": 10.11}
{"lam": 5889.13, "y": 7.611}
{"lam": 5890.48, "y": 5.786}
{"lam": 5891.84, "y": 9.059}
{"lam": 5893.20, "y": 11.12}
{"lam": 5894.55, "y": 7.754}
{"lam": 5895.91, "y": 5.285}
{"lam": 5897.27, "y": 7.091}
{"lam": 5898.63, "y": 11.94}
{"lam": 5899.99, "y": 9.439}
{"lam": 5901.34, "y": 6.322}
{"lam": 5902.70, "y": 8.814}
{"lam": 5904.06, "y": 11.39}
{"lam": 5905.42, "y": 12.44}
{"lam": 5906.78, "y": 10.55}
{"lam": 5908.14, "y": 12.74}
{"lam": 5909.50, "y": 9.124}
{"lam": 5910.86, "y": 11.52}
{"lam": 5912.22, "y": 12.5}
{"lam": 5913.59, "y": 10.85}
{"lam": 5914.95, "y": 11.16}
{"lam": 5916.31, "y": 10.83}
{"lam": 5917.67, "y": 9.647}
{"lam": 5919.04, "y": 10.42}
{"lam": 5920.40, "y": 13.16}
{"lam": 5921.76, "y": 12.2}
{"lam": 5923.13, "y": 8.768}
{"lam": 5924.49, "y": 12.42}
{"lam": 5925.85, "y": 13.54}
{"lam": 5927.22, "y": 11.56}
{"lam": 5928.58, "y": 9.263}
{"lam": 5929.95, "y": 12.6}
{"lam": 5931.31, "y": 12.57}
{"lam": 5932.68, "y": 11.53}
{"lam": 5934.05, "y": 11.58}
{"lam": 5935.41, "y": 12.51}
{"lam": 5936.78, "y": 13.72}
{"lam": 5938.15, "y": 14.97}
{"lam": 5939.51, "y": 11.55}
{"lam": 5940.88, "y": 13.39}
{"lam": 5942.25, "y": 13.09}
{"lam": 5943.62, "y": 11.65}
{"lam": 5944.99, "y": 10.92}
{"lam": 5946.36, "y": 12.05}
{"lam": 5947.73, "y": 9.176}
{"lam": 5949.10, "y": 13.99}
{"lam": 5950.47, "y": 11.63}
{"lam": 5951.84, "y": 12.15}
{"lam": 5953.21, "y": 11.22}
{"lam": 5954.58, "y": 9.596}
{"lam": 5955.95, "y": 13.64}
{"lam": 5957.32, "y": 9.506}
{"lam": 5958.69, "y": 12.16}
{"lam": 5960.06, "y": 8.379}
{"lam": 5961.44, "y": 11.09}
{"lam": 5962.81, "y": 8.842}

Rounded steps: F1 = 9.4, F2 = 11.4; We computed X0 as 6.0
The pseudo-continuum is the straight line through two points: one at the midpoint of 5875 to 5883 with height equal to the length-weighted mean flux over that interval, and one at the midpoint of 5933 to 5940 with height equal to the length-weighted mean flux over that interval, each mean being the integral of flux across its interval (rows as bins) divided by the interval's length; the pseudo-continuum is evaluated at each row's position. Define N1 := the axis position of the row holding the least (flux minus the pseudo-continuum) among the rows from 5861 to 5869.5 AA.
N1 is 5867.47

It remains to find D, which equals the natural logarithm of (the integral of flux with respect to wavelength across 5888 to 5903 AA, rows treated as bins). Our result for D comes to 4.8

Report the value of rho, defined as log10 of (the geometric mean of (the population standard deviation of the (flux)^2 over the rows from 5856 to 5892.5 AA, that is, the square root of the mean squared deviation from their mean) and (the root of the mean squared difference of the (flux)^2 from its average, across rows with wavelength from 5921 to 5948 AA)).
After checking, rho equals 1.58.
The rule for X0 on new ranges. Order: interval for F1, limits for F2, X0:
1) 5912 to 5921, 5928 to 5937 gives 4.8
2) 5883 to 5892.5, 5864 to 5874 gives 5.8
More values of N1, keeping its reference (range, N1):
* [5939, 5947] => 5944.99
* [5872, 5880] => 5875.58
